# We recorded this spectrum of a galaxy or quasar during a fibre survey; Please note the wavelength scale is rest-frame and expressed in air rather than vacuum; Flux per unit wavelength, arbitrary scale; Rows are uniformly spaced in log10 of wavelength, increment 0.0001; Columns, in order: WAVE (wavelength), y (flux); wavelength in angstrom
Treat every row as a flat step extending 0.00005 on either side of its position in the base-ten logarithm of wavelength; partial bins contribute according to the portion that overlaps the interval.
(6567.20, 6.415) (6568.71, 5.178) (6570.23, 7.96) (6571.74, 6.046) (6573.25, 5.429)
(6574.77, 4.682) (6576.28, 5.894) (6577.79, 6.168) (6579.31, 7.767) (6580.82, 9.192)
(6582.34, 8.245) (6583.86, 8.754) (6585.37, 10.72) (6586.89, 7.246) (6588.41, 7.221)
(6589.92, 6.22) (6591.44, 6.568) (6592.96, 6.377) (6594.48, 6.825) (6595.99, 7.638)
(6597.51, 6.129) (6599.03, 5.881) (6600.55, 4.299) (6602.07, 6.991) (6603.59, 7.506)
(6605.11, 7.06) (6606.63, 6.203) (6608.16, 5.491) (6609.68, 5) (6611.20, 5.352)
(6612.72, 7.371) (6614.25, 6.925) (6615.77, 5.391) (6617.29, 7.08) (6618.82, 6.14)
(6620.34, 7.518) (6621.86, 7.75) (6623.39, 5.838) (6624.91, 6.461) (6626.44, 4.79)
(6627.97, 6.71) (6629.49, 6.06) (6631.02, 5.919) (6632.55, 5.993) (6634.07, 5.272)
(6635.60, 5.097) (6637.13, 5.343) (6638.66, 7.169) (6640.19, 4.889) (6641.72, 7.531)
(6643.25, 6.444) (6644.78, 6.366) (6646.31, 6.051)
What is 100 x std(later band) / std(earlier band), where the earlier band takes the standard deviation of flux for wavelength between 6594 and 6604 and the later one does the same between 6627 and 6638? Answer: 49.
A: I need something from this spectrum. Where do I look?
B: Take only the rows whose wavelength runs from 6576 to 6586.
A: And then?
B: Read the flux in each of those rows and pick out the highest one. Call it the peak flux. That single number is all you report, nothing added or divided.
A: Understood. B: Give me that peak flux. 10.72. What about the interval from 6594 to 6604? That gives 7.638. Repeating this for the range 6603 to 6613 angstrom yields 7.506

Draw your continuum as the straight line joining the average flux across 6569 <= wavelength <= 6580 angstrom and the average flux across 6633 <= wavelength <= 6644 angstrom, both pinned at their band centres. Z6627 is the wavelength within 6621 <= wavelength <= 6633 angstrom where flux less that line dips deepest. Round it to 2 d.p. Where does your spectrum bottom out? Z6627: 6626.44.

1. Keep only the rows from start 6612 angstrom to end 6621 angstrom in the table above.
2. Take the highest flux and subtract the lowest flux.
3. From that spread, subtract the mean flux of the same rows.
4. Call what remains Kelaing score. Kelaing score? -4.6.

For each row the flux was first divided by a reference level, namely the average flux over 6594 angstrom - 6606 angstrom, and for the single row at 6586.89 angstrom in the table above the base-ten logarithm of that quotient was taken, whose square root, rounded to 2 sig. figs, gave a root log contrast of 0.21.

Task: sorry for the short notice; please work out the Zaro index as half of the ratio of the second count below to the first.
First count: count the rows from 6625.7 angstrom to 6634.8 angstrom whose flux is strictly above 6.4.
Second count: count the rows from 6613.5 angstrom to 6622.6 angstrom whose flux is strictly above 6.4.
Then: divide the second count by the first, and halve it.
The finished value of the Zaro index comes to 2.0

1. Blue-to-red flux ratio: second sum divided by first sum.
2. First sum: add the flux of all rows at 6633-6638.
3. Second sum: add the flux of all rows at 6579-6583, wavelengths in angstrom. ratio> 1.60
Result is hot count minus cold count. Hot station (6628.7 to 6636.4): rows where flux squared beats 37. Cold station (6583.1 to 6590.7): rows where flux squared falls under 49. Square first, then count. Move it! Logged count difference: -1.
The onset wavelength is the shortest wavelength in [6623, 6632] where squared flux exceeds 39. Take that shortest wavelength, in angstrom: 6624.91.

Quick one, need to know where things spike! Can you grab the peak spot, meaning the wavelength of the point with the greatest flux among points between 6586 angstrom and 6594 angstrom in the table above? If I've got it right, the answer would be 6586.89 angstrom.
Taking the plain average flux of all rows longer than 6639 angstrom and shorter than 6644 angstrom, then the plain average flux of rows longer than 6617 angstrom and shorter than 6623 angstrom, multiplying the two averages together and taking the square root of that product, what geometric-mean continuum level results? 6.69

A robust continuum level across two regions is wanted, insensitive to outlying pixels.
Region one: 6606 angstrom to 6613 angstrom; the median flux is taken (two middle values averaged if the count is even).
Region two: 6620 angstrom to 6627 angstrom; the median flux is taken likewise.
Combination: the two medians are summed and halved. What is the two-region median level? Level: 6.0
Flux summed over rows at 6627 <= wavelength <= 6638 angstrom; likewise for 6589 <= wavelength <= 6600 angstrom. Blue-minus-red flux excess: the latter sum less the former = 5.2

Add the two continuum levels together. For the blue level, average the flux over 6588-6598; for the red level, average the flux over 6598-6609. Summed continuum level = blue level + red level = 12.9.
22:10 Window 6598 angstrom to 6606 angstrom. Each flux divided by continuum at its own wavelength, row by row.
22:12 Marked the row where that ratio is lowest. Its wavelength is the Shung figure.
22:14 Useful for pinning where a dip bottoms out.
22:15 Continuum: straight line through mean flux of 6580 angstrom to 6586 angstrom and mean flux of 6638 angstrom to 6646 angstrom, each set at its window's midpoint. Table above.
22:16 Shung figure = 6600.55 angstrom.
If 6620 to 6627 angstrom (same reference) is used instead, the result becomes 6626.44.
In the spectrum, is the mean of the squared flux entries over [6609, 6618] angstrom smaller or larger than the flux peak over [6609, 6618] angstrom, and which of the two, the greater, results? 39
